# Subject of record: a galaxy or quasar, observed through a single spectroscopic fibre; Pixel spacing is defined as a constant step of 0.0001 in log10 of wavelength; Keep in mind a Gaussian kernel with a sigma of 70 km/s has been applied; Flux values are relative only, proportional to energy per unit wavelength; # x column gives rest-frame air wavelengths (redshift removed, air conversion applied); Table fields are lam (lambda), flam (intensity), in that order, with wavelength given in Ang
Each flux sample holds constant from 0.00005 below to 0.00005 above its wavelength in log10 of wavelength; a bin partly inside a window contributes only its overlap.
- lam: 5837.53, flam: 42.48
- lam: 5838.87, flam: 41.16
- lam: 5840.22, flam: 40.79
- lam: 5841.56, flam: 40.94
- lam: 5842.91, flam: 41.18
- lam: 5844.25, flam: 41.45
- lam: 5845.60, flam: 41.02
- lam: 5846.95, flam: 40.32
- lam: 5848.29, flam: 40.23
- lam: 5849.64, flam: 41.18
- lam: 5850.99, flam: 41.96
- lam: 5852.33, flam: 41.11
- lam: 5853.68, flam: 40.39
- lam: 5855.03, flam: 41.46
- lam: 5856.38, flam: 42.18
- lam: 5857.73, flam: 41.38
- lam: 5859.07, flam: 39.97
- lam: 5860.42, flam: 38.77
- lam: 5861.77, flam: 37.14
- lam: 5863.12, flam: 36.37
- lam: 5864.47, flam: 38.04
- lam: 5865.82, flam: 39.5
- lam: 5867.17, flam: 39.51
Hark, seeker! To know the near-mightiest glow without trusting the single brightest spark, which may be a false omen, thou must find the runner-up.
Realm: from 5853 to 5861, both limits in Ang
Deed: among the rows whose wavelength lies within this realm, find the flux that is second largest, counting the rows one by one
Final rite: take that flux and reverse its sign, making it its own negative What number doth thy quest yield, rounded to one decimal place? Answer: -41.5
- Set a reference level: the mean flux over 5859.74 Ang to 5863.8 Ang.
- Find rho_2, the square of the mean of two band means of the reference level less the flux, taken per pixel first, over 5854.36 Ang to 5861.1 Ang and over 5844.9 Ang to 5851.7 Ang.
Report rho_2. 12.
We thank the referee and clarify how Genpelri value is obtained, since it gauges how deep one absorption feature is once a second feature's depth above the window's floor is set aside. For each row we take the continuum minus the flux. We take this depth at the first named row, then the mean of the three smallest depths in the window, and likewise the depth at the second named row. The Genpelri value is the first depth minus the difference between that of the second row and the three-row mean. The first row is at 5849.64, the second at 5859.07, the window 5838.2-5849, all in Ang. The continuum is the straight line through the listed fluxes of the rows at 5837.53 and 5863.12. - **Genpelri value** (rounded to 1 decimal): 0.6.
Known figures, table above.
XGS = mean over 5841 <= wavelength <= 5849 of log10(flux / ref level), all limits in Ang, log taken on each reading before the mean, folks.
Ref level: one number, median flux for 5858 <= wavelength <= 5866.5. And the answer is 0.0268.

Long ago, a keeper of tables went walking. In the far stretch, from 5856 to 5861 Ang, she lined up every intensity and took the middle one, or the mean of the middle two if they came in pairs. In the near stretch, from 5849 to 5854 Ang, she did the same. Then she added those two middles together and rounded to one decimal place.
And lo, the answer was 81.8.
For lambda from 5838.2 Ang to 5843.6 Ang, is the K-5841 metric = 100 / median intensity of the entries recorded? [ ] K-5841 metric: 2.44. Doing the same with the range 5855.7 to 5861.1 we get 2.46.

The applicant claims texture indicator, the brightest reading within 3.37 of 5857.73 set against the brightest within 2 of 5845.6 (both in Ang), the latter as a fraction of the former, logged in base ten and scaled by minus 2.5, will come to 0.02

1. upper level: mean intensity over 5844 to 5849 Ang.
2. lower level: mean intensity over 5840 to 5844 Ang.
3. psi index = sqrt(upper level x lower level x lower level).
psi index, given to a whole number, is 262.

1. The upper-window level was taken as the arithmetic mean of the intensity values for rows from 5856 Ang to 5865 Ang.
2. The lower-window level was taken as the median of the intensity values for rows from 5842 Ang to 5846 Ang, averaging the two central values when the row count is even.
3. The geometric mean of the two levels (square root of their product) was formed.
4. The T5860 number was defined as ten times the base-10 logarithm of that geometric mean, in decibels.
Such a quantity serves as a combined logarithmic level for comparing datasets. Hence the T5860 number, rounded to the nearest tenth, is 16.0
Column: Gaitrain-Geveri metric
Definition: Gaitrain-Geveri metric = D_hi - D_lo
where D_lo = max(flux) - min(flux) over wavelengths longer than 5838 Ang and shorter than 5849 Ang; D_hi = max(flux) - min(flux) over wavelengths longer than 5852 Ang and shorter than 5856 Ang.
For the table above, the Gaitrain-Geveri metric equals 0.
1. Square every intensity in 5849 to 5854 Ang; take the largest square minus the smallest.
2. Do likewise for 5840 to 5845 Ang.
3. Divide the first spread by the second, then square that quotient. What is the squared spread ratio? 6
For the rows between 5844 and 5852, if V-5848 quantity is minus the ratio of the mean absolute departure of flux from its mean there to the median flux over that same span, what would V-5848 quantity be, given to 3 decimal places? -0.012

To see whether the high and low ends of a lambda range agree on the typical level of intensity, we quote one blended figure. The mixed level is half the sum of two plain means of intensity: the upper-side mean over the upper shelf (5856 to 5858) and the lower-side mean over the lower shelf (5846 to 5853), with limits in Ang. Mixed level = 41.4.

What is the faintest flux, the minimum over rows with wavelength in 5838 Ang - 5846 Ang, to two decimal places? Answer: 40.79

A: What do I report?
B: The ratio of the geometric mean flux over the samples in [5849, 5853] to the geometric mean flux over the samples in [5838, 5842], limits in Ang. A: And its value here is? 1.01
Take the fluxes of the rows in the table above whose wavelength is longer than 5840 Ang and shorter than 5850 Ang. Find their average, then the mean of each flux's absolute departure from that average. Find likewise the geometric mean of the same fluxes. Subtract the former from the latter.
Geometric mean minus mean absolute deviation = 40.6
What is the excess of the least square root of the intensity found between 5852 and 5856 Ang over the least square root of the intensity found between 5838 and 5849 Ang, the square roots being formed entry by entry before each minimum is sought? 0.01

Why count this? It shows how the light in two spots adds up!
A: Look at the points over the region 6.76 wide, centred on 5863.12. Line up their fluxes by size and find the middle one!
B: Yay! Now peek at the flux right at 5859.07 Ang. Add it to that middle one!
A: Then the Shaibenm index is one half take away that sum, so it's -77.5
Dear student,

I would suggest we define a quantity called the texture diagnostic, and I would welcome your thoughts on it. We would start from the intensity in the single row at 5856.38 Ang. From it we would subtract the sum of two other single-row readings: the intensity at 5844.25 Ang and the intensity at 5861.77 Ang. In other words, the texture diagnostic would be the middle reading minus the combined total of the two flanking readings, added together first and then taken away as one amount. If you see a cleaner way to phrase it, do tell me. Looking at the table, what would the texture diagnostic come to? -36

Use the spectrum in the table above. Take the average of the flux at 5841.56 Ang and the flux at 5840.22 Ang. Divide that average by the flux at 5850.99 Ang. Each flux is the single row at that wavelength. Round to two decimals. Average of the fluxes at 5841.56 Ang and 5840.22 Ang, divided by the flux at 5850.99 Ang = 0.97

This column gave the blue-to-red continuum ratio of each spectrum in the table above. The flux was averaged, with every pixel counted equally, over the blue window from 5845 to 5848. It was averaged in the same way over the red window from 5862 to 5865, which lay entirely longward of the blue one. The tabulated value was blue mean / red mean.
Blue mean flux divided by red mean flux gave 1.09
